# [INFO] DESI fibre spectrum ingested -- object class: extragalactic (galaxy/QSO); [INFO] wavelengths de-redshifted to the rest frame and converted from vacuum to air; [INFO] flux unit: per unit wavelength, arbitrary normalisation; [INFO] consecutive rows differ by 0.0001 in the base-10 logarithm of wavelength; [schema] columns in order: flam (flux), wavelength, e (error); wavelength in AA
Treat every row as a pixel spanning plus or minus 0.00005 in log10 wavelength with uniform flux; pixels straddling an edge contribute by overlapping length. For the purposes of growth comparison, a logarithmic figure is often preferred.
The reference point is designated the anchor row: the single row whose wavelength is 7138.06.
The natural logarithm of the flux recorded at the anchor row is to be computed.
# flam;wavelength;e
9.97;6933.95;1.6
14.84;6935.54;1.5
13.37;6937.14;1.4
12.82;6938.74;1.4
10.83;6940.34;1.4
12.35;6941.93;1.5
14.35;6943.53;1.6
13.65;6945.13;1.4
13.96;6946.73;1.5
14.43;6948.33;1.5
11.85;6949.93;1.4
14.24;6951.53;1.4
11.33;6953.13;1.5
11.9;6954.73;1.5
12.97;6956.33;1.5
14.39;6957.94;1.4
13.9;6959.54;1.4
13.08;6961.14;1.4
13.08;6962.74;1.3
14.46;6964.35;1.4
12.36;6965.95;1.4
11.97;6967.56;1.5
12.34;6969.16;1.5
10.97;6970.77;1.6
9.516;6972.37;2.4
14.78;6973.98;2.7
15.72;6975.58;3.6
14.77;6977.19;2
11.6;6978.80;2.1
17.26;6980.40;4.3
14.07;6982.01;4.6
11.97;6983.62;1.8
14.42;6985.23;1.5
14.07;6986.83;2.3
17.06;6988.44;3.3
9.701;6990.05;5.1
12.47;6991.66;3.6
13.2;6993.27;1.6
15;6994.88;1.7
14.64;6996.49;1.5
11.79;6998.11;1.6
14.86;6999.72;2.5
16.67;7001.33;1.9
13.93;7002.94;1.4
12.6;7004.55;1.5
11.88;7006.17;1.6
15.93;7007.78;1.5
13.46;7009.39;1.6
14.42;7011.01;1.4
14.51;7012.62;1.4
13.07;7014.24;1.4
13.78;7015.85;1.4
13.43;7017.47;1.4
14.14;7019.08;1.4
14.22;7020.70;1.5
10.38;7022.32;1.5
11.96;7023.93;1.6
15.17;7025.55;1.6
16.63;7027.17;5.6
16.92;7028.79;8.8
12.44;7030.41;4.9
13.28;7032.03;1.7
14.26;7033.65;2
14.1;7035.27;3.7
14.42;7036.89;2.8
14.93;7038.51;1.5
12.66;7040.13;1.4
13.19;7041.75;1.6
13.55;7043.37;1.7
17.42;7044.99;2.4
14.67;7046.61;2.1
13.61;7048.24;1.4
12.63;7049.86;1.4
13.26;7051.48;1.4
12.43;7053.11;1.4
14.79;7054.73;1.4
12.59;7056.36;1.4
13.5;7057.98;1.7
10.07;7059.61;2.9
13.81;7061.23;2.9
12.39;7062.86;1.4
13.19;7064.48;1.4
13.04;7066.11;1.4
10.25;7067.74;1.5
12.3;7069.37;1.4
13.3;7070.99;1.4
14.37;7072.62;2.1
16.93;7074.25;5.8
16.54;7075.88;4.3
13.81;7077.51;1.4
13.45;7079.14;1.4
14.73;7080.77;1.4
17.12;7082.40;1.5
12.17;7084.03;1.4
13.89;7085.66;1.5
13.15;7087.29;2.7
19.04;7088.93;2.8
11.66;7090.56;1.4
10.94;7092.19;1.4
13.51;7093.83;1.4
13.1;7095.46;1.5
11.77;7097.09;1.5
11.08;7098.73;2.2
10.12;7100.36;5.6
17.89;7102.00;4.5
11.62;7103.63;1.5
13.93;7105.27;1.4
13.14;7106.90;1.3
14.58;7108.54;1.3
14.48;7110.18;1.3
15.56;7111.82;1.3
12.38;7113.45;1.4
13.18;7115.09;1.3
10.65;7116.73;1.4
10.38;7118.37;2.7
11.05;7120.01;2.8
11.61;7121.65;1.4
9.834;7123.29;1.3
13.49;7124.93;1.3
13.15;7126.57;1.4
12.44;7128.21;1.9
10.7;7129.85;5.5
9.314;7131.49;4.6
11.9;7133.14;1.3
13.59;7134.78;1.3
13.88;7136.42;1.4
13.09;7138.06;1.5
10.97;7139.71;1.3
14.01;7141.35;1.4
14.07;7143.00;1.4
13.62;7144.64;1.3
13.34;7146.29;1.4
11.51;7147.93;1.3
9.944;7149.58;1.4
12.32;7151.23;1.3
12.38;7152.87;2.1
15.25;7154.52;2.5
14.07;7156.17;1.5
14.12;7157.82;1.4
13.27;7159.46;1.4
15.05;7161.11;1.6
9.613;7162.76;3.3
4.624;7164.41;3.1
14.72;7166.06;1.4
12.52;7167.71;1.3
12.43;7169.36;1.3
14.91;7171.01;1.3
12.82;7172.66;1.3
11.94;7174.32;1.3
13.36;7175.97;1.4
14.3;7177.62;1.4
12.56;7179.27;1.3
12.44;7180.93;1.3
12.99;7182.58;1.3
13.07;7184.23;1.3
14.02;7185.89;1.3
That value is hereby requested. 2.57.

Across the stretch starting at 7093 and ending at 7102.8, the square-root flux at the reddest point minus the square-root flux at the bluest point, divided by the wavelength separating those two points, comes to 0.07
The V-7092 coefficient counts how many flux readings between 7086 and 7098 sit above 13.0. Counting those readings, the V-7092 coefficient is 4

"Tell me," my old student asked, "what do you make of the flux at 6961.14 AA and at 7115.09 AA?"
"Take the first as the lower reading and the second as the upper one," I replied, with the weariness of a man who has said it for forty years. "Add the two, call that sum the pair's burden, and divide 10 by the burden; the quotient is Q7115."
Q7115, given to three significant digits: 0.381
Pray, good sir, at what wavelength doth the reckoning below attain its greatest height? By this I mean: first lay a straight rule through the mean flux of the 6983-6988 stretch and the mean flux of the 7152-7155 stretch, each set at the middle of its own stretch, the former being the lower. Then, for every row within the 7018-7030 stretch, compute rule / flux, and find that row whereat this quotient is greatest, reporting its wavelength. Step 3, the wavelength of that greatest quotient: 7022.32 AA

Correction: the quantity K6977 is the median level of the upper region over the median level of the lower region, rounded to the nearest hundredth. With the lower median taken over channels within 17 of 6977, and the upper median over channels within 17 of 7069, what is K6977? 1.03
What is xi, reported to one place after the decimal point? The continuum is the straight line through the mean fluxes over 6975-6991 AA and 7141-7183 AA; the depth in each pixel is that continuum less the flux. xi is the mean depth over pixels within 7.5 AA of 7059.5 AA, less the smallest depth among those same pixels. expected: 1.9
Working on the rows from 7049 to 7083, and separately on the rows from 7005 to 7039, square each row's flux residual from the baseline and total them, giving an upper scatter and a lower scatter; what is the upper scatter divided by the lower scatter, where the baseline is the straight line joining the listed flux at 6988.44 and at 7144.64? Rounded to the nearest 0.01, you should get 0.86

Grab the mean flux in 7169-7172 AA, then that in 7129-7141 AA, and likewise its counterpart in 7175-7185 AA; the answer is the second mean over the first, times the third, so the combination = 11.4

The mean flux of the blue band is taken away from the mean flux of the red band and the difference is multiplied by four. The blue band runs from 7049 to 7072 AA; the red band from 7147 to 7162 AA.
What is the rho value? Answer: 2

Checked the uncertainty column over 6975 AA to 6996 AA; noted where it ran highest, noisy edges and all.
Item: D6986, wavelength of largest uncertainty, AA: 6990.05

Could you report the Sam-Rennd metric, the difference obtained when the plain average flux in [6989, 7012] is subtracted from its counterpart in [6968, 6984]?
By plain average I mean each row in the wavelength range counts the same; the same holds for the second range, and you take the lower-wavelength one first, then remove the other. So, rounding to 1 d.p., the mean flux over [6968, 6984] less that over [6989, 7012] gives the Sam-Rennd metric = -0.3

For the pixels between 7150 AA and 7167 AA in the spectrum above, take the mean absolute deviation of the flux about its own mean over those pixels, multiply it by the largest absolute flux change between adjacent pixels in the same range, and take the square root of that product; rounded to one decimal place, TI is 4.8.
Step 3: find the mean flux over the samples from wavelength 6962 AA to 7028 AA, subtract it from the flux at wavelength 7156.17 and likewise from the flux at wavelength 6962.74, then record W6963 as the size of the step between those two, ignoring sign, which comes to 1.0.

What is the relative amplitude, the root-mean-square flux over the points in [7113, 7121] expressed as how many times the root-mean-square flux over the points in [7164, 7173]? 0.93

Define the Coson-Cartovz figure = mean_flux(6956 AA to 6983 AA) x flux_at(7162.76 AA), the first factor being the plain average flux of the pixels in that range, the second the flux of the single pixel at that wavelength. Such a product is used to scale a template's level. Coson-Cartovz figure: 128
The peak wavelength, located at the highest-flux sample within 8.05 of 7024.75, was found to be 7028.79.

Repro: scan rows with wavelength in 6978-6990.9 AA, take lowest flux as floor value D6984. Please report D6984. 9.701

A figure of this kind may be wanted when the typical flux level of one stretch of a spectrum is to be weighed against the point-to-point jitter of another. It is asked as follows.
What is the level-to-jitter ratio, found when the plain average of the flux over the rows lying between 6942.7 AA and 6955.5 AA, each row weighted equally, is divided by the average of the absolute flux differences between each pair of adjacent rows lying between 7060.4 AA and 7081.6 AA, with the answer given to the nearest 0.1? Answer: 9.6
